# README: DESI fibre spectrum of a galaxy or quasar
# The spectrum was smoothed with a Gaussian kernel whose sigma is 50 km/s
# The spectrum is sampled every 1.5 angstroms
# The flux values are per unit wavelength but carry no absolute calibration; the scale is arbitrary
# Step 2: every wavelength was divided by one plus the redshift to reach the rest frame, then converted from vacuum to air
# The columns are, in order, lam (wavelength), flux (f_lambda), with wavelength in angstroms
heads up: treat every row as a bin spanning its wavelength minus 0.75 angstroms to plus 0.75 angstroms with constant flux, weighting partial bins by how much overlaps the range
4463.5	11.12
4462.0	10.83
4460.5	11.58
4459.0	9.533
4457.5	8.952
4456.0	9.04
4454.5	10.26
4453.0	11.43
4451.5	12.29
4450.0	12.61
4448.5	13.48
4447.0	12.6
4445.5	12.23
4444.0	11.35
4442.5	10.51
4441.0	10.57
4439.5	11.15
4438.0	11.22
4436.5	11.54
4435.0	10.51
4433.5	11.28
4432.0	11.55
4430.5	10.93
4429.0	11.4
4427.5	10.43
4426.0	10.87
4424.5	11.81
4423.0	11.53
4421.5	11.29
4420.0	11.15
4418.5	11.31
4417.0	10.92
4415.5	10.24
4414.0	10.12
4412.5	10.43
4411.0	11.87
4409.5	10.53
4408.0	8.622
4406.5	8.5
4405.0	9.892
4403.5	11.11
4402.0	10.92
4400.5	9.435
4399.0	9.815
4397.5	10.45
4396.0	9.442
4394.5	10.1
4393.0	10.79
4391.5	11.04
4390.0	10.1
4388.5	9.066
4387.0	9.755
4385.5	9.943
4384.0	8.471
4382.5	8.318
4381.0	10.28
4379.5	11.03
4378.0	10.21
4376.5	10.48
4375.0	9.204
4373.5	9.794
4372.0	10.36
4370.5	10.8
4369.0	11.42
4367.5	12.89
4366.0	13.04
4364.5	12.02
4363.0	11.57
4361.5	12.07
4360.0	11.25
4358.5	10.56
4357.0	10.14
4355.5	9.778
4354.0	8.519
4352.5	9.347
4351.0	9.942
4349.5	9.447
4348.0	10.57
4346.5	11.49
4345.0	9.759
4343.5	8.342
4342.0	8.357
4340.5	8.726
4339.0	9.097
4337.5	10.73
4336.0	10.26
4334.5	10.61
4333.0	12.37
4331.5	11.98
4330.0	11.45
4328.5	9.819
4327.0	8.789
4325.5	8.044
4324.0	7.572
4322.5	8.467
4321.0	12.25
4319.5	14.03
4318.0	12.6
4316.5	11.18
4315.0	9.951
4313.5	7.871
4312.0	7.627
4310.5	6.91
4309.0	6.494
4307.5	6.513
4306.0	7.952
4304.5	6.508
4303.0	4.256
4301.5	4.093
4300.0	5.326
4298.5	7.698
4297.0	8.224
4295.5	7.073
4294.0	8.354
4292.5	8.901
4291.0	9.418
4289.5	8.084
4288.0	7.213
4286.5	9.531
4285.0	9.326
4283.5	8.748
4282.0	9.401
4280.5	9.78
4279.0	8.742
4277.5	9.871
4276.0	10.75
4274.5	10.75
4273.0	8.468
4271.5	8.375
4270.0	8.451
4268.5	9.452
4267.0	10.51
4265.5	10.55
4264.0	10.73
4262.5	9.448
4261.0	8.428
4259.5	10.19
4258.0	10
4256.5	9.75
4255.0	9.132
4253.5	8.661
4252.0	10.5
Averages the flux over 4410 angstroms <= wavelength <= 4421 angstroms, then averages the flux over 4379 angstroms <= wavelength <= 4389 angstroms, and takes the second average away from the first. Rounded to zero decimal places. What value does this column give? 1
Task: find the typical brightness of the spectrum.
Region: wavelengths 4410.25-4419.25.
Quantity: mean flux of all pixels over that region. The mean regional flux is 10.8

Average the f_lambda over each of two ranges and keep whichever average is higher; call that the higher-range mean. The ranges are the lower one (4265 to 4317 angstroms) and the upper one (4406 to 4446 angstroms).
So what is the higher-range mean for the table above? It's 10.9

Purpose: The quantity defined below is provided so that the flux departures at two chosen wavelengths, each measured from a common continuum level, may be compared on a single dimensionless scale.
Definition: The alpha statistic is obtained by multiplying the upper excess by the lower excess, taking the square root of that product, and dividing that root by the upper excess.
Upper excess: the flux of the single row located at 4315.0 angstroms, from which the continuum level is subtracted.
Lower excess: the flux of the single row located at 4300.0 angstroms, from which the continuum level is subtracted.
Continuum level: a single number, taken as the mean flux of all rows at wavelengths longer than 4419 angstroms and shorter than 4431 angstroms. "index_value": -2.2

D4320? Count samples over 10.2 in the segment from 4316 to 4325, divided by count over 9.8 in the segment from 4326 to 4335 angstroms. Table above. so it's 0.8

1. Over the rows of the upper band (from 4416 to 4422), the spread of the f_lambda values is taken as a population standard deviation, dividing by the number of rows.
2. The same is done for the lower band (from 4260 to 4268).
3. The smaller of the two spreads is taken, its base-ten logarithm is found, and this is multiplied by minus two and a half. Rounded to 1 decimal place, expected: 2.0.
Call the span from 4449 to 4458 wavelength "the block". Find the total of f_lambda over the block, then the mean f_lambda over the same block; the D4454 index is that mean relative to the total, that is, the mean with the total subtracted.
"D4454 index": -54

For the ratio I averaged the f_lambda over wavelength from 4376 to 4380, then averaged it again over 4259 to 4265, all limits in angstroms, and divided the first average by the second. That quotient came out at 1.09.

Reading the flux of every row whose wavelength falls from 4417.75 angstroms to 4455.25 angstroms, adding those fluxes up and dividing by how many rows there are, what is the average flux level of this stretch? 11.4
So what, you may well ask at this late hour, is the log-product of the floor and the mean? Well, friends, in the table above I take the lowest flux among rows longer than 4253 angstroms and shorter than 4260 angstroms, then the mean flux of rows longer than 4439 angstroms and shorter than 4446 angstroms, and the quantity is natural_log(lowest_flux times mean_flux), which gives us 4.57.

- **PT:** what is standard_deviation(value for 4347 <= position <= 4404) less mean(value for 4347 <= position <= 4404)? -9.3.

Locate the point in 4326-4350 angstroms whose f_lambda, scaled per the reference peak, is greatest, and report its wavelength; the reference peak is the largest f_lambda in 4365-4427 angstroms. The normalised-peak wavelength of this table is 4333.0 angstroms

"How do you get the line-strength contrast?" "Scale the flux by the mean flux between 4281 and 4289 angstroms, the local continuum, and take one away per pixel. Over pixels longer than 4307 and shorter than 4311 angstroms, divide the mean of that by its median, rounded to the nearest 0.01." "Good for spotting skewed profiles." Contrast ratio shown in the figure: 0.95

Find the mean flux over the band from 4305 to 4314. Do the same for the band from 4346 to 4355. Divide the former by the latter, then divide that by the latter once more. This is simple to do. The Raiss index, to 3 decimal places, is 0.074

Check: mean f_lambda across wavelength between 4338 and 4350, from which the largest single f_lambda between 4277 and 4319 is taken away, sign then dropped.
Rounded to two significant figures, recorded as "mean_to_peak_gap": 3.1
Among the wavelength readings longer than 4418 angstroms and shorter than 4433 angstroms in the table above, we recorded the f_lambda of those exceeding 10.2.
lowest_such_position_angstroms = 4418.5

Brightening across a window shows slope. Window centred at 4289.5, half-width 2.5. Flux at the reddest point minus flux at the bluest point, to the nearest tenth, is 2.2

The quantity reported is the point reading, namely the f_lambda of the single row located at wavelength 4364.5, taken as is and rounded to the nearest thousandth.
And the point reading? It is 12.020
